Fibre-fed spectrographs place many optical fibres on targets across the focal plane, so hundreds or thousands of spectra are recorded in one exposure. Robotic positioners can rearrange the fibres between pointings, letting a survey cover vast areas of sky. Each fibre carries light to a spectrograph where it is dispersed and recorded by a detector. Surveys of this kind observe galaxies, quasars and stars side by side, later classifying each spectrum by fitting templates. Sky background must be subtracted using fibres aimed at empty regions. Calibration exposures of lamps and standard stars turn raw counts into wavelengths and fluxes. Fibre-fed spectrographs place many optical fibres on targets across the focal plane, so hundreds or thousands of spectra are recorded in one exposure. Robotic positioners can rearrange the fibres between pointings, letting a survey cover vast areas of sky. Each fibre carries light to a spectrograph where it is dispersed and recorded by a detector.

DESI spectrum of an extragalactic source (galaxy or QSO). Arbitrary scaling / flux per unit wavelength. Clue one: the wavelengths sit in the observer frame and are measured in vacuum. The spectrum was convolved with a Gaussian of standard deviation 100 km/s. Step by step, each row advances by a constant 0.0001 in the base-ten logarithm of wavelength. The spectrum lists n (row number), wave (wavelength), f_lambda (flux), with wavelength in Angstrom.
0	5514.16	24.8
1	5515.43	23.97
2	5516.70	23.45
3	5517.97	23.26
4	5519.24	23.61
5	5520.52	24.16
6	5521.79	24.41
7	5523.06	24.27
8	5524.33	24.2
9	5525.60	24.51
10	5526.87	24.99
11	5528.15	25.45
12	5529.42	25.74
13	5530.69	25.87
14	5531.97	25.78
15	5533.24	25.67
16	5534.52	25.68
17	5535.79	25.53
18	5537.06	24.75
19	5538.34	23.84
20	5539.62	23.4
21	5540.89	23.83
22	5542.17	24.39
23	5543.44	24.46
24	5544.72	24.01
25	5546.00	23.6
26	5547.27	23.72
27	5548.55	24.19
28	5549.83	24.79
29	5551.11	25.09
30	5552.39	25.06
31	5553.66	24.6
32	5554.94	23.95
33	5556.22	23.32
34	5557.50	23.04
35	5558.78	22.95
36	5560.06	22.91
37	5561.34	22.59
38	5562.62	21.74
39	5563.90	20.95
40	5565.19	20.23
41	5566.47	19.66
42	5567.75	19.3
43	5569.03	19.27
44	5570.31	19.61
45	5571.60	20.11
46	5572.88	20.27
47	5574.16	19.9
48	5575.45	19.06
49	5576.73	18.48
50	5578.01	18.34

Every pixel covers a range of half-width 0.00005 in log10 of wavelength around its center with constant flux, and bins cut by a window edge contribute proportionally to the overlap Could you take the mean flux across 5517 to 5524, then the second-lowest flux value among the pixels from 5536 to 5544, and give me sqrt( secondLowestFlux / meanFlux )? 1.00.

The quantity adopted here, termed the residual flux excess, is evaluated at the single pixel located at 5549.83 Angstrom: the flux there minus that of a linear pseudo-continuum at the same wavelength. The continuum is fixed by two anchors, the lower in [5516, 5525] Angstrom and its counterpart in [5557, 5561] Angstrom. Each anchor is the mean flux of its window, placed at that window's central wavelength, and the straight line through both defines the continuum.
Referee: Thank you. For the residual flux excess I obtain 1.6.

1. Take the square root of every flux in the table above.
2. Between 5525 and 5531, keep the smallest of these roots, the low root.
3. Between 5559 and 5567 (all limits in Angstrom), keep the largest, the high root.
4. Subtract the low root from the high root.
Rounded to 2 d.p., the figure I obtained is -0.16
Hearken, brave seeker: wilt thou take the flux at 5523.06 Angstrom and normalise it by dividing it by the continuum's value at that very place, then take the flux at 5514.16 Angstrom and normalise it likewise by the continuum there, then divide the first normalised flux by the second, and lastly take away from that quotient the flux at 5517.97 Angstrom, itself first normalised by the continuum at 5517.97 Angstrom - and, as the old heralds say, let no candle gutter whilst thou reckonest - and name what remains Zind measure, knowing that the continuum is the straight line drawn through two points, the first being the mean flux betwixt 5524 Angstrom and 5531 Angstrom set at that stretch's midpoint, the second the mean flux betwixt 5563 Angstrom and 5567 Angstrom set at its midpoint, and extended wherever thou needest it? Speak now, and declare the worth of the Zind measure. 0.14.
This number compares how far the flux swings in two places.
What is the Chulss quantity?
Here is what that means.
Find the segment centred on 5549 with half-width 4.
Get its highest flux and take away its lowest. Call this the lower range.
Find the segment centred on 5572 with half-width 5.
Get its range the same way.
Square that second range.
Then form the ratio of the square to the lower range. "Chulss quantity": 2.2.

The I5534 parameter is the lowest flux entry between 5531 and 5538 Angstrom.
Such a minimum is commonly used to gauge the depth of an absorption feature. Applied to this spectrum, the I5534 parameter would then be 24.75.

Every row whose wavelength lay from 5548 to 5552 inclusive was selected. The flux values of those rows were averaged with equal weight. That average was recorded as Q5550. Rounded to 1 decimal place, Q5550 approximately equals 24.7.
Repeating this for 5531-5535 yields 25.7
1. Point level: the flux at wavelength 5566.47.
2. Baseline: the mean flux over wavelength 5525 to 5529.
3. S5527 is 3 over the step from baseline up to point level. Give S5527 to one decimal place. -0.6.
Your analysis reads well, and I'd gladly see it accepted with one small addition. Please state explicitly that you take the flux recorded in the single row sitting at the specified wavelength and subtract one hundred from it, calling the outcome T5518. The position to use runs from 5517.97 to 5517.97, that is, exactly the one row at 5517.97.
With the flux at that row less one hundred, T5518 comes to -76.7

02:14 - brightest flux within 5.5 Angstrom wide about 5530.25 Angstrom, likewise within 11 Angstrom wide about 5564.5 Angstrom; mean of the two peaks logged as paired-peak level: 24.4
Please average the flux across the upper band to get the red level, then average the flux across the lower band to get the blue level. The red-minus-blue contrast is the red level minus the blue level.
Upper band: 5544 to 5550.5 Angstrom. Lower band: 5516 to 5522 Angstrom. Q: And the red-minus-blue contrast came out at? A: 0.3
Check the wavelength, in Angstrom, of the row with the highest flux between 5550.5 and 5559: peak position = 5551.11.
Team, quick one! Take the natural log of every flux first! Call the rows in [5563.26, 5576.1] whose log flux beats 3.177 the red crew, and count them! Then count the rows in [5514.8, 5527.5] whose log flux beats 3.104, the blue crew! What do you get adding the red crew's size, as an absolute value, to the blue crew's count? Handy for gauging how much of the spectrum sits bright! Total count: 10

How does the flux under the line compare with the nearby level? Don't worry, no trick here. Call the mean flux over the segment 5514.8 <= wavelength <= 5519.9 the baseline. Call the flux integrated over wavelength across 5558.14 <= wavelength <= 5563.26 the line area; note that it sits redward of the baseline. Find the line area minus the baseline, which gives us 92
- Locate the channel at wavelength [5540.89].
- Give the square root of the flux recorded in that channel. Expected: 4.88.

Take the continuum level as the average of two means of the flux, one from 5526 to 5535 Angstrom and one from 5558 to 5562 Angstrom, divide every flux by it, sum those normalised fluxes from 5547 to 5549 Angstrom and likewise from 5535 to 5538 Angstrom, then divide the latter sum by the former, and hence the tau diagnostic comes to 1.05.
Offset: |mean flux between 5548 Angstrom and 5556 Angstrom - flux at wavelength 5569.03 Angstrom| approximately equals 5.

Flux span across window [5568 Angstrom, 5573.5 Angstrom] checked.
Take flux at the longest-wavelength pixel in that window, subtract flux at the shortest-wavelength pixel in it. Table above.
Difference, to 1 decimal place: 1.0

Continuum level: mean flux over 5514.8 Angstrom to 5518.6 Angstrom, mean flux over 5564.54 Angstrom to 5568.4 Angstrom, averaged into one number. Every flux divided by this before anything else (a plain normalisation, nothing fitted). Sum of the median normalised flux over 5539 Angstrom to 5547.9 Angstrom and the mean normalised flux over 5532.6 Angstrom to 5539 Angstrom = 2.26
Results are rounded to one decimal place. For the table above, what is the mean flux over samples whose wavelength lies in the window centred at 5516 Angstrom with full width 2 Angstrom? 23.7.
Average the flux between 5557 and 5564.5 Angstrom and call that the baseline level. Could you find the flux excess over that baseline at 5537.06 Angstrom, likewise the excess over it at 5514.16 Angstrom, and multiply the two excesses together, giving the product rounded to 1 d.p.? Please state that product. 5.8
